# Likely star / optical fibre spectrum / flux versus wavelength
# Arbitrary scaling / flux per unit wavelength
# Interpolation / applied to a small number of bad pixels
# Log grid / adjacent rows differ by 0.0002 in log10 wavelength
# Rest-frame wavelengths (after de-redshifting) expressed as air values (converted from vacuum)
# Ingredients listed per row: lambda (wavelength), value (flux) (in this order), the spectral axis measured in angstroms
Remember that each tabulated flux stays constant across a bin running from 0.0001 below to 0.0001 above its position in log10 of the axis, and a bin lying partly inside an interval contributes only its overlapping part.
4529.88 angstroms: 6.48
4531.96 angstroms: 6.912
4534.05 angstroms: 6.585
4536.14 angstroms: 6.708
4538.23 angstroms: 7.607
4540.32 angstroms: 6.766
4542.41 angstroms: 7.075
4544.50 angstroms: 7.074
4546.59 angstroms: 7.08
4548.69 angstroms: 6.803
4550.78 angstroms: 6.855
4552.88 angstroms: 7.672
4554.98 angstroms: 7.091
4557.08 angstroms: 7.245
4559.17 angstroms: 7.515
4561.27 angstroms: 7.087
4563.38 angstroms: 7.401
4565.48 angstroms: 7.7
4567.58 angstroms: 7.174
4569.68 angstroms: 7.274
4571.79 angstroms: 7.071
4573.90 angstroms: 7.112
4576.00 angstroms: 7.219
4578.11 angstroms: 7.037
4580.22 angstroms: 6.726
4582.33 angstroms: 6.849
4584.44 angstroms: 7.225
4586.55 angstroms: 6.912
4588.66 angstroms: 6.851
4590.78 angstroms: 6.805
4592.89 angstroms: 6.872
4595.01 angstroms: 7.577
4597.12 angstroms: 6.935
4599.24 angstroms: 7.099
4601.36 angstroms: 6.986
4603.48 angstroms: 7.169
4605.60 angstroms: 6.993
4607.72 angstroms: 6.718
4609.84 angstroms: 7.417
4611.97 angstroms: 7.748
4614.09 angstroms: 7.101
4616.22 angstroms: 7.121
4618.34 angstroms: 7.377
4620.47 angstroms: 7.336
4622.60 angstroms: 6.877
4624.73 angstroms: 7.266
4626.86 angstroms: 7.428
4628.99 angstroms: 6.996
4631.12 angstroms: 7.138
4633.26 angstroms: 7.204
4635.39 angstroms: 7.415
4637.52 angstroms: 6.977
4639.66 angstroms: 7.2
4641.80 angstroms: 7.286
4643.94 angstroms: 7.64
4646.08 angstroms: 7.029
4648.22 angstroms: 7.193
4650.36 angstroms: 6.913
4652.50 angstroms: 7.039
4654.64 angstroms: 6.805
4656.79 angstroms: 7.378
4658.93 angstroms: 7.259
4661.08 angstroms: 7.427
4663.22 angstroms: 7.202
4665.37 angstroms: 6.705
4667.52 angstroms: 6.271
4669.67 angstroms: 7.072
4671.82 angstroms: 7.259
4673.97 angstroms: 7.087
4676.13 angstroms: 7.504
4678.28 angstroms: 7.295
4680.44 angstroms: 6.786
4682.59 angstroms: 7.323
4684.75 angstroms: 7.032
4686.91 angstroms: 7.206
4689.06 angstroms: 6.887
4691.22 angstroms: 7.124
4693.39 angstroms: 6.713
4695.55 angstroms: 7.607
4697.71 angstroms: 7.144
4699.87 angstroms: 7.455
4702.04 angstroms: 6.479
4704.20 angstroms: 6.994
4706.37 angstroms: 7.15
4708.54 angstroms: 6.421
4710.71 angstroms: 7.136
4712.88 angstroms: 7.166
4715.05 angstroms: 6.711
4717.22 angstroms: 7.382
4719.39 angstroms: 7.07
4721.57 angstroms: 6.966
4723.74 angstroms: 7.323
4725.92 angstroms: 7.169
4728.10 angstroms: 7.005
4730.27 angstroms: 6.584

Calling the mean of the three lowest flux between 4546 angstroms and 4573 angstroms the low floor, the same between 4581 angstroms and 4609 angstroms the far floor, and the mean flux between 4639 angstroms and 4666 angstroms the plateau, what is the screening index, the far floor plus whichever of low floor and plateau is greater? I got 14.0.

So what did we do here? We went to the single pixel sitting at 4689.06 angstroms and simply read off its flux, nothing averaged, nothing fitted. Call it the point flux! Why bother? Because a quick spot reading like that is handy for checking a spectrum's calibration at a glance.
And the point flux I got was 6.887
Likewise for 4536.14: 6.708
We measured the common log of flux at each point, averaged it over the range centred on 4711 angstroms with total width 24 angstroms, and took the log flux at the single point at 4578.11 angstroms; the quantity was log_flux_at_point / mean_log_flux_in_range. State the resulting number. 1.00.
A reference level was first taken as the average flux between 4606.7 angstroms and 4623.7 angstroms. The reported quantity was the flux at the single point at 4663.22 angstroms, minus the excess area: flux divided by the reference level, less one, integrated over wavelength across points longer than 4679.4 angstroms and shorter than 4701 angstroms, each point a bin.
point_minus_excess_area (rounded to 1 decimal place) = 7.5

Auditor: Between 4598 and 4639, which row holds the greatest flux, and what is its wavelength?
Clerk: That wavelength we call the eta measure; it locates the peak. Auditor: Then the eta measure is 4611.97 angstroms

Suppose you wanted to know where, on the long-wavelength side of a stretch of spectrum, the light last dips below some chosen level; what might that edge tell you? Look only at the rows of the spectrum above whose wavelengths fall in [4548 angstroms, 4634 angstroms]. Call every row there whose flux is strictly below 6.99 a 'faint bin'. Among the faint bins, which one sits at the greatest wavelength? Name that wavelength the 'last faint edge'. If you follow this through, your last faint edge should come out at 4622.60 angstroms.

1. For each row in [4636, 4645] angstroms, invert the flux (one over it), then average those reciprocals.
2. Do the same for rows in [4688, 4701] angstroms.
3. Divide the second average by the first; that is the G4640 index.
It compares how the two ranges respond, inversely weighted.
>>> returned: 1.02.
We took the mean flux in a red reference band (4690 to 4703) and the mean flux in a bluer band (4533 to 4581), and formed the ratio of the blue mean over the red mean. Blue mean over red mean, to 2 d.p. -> 1.01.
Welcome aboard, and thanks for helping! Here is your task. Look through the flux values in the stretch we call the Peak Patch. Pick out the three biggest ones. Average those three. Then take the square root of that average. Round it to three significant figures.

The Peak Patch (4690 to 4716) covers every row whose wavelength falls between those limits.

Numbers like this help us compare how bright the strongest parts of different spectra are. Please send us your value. 2.72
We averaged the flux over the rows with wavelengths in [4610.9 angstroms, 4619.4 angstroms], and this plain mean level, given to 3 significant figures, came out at 7.34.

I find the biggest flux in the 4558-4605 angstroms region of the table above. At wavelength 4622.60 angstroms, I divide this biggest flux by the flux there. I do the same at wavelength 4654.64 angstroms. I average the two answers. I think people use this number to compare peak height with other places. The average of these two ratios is 1.13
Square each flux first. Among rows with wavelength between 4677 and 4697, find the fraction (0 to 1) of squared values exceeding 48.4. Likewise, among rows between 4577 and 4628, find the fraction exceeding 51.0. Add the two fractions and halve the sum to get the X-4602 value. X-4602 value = 0.52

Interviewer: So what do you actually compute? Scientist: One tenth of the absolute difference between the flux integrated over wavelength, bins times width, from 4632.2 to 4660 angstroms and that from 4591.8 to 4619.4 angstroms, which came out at 0.2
